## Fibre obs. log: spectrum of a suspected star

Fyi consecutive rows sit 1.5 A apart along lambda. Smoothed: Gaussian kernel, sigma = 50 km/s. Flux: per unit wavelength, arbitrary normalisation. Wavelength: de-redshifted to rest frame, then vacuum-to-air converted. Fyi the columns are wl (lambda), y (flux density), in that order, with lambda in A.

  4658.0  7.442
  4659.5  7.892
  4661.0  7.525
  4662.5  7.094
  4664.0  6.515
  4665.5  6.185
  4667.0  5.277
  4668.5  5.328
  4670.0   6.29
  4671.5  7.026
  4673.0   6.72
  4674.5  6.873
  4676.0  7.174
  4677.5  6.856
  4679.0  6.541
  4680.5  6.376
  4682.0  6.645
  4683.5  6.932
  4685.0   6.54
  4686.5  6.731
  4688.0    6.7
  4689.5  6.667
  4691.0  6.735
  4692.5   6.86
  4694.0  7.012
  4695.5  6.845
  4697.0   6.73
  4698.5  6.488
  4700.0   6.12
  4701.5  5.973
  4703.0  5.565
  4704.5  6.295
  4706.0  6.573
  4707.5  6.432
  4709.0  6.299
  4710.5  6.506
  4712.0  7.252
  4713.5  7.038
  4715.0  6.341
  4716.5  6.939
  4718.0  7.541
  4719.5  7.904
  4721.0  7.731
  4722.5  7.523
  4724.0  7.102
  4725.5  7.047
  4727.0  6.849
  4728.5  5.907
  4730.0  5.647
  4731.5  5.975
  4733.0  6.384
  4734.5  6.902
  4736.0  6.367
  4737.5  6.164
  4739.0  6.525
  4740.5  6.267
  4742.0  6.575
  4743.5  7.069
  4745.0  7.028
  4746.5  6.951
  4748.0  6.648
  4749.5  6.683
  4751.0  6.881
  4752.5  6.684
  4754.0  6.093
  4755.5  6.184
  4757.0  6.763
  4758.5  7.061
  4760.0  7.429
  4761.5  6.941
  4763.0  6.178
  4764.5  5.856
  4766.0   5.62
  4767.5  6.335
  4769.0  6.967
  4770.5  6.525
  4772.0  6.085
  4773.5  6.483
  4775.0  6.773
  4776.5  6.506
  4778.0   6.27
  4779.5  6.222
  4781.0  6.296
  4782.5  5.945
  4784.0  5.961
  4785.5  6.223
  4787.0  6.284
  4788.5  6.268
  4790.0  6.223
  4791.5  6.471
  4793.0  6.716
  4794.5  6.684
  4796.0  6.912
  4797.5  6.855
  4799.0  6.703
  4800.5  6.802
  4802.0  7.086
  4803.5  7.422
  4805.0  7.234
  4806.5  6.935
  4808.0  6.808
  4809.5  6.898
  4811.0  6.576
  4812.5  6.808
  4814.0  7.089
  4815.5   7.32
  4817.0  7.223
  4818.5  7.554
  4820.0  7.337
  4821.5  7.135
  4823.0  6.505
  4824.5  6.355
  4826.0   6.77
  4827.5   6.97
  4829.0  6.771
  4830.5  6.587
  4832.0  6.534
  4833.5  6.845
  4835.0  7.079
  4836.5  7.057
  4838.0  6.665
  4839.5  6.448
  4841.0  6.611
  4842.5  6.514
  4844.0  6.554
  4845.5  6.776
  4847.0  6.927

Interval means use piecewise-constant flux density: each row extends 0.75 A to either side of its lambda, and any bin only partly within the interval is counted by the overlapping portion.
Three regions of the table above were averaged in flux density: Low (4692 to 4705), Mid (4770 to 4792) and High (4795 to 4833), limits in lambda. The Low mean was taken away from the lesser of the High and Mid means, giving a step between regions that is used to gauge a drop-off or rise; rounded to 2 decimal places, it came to -0.13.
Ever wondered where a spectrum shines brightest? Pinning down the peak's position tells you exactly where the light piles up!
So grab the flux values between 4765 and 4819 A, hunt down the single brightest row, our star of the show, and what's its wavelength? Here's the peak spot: 4818.5 A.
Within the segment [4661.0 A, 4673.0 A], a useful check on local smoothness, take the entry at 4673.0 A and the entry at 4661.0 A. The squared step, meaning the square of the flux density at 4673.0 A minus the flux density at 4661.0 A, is 0.65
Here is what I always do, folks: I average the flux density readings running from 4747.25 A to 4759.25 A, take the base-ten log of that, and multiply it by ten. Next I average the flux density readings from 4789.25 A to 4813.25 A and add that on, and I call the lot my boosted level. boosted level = 15.0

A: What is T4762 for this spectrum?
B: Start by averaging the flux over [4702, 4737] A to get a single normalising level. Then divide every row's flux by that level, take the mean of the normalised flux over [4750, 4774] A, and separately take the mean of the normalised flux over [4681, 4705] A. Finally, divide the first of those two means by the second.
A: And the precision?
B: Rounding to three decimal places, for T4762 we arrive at 0.993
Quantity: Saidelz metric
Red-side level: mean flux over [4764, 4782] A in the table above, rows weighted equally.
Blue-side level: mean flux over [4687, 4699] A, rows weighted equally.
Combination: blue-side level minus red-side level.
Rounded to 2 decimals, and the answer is 0.43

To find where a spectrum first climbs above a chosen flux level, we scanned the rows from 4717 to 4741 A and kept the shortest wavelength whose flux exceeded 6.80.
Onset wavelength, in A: 4718.0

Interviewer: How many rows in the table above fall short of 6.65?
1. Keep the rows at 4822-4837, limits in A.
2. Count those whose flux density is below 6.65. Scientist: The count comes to 4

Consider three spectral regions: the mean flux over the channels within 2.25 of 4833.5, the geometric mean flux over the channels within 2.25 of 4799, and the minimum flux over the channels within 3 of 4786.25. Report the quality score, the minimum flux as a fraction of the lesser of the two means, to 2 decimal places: 0.88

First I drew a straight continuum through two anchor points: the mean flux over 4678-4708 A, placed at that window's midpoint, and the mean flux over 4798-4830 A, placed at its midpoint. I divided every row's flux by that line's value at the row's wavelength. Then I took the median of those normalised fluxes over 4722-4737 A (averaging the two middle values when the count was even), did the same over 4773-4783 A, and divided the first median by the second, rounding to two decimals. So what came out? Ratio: 1.08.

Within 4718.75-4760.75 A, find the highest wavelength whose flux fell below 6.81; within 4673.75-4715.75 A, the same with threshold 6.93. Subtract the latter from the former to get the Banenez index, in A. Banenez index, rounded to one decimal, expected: 42.0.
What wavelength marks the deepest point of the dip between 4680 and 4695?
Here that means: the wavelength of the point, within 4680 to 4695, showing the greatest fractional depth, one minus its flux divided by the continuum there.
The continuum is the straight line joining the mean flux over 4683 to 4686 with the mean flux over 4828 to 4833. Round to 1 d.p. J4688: 4680.5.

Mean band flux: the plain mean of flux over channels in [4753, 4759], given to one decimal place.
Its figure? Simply 6.5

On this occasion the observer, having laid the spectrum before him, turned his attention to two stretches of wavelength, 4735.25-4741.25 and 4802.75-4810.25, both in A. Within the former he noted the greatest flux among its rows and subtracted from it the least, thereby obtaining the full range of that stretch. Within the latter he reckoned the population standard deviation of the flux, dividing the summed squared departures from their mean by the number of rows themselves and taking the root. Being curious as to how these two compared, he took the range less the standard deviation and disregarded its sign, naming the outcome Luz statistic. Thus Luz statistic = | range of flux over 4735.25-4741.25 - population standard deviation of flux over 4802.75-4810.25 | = 0.13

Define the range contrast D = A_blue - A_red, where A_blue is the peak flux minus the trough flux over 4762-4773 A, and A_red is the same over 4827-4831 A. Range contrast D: 1.0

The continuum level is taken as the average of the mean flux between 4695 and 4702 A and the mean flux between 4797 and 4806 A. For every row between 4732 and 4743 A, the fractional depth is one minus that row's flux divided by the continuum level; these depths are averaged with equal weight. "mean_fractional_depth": 0.040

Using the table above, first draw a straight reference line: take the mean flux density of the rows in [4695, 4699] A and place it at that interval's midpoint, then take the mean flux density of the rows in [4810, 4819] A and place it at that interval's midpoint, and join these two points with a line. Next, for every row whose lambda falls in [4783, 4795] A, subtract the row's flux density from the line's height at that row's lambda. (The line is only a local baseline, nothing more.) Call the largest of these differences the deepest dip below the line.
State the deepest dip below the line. 1.0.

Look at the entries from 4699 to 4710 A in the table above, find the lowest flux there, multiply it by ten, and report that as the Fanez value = 56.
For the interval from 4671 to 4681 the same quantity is 64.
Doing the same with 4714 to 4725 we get 63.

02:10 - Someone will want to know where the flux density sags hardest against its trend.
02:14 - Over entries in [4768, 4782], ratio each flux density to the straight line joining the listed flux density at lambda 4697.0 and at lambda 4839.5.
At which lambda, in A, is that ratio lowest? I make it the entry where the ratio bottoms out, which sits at 4772.0 A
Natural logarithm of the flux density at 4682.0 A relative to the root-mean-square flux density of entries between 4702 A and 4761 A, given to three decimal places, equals -0.011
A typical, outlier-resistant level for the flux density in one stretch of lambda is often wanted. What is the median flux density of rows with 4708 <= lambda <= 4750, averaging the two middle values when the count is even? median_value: 6.77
